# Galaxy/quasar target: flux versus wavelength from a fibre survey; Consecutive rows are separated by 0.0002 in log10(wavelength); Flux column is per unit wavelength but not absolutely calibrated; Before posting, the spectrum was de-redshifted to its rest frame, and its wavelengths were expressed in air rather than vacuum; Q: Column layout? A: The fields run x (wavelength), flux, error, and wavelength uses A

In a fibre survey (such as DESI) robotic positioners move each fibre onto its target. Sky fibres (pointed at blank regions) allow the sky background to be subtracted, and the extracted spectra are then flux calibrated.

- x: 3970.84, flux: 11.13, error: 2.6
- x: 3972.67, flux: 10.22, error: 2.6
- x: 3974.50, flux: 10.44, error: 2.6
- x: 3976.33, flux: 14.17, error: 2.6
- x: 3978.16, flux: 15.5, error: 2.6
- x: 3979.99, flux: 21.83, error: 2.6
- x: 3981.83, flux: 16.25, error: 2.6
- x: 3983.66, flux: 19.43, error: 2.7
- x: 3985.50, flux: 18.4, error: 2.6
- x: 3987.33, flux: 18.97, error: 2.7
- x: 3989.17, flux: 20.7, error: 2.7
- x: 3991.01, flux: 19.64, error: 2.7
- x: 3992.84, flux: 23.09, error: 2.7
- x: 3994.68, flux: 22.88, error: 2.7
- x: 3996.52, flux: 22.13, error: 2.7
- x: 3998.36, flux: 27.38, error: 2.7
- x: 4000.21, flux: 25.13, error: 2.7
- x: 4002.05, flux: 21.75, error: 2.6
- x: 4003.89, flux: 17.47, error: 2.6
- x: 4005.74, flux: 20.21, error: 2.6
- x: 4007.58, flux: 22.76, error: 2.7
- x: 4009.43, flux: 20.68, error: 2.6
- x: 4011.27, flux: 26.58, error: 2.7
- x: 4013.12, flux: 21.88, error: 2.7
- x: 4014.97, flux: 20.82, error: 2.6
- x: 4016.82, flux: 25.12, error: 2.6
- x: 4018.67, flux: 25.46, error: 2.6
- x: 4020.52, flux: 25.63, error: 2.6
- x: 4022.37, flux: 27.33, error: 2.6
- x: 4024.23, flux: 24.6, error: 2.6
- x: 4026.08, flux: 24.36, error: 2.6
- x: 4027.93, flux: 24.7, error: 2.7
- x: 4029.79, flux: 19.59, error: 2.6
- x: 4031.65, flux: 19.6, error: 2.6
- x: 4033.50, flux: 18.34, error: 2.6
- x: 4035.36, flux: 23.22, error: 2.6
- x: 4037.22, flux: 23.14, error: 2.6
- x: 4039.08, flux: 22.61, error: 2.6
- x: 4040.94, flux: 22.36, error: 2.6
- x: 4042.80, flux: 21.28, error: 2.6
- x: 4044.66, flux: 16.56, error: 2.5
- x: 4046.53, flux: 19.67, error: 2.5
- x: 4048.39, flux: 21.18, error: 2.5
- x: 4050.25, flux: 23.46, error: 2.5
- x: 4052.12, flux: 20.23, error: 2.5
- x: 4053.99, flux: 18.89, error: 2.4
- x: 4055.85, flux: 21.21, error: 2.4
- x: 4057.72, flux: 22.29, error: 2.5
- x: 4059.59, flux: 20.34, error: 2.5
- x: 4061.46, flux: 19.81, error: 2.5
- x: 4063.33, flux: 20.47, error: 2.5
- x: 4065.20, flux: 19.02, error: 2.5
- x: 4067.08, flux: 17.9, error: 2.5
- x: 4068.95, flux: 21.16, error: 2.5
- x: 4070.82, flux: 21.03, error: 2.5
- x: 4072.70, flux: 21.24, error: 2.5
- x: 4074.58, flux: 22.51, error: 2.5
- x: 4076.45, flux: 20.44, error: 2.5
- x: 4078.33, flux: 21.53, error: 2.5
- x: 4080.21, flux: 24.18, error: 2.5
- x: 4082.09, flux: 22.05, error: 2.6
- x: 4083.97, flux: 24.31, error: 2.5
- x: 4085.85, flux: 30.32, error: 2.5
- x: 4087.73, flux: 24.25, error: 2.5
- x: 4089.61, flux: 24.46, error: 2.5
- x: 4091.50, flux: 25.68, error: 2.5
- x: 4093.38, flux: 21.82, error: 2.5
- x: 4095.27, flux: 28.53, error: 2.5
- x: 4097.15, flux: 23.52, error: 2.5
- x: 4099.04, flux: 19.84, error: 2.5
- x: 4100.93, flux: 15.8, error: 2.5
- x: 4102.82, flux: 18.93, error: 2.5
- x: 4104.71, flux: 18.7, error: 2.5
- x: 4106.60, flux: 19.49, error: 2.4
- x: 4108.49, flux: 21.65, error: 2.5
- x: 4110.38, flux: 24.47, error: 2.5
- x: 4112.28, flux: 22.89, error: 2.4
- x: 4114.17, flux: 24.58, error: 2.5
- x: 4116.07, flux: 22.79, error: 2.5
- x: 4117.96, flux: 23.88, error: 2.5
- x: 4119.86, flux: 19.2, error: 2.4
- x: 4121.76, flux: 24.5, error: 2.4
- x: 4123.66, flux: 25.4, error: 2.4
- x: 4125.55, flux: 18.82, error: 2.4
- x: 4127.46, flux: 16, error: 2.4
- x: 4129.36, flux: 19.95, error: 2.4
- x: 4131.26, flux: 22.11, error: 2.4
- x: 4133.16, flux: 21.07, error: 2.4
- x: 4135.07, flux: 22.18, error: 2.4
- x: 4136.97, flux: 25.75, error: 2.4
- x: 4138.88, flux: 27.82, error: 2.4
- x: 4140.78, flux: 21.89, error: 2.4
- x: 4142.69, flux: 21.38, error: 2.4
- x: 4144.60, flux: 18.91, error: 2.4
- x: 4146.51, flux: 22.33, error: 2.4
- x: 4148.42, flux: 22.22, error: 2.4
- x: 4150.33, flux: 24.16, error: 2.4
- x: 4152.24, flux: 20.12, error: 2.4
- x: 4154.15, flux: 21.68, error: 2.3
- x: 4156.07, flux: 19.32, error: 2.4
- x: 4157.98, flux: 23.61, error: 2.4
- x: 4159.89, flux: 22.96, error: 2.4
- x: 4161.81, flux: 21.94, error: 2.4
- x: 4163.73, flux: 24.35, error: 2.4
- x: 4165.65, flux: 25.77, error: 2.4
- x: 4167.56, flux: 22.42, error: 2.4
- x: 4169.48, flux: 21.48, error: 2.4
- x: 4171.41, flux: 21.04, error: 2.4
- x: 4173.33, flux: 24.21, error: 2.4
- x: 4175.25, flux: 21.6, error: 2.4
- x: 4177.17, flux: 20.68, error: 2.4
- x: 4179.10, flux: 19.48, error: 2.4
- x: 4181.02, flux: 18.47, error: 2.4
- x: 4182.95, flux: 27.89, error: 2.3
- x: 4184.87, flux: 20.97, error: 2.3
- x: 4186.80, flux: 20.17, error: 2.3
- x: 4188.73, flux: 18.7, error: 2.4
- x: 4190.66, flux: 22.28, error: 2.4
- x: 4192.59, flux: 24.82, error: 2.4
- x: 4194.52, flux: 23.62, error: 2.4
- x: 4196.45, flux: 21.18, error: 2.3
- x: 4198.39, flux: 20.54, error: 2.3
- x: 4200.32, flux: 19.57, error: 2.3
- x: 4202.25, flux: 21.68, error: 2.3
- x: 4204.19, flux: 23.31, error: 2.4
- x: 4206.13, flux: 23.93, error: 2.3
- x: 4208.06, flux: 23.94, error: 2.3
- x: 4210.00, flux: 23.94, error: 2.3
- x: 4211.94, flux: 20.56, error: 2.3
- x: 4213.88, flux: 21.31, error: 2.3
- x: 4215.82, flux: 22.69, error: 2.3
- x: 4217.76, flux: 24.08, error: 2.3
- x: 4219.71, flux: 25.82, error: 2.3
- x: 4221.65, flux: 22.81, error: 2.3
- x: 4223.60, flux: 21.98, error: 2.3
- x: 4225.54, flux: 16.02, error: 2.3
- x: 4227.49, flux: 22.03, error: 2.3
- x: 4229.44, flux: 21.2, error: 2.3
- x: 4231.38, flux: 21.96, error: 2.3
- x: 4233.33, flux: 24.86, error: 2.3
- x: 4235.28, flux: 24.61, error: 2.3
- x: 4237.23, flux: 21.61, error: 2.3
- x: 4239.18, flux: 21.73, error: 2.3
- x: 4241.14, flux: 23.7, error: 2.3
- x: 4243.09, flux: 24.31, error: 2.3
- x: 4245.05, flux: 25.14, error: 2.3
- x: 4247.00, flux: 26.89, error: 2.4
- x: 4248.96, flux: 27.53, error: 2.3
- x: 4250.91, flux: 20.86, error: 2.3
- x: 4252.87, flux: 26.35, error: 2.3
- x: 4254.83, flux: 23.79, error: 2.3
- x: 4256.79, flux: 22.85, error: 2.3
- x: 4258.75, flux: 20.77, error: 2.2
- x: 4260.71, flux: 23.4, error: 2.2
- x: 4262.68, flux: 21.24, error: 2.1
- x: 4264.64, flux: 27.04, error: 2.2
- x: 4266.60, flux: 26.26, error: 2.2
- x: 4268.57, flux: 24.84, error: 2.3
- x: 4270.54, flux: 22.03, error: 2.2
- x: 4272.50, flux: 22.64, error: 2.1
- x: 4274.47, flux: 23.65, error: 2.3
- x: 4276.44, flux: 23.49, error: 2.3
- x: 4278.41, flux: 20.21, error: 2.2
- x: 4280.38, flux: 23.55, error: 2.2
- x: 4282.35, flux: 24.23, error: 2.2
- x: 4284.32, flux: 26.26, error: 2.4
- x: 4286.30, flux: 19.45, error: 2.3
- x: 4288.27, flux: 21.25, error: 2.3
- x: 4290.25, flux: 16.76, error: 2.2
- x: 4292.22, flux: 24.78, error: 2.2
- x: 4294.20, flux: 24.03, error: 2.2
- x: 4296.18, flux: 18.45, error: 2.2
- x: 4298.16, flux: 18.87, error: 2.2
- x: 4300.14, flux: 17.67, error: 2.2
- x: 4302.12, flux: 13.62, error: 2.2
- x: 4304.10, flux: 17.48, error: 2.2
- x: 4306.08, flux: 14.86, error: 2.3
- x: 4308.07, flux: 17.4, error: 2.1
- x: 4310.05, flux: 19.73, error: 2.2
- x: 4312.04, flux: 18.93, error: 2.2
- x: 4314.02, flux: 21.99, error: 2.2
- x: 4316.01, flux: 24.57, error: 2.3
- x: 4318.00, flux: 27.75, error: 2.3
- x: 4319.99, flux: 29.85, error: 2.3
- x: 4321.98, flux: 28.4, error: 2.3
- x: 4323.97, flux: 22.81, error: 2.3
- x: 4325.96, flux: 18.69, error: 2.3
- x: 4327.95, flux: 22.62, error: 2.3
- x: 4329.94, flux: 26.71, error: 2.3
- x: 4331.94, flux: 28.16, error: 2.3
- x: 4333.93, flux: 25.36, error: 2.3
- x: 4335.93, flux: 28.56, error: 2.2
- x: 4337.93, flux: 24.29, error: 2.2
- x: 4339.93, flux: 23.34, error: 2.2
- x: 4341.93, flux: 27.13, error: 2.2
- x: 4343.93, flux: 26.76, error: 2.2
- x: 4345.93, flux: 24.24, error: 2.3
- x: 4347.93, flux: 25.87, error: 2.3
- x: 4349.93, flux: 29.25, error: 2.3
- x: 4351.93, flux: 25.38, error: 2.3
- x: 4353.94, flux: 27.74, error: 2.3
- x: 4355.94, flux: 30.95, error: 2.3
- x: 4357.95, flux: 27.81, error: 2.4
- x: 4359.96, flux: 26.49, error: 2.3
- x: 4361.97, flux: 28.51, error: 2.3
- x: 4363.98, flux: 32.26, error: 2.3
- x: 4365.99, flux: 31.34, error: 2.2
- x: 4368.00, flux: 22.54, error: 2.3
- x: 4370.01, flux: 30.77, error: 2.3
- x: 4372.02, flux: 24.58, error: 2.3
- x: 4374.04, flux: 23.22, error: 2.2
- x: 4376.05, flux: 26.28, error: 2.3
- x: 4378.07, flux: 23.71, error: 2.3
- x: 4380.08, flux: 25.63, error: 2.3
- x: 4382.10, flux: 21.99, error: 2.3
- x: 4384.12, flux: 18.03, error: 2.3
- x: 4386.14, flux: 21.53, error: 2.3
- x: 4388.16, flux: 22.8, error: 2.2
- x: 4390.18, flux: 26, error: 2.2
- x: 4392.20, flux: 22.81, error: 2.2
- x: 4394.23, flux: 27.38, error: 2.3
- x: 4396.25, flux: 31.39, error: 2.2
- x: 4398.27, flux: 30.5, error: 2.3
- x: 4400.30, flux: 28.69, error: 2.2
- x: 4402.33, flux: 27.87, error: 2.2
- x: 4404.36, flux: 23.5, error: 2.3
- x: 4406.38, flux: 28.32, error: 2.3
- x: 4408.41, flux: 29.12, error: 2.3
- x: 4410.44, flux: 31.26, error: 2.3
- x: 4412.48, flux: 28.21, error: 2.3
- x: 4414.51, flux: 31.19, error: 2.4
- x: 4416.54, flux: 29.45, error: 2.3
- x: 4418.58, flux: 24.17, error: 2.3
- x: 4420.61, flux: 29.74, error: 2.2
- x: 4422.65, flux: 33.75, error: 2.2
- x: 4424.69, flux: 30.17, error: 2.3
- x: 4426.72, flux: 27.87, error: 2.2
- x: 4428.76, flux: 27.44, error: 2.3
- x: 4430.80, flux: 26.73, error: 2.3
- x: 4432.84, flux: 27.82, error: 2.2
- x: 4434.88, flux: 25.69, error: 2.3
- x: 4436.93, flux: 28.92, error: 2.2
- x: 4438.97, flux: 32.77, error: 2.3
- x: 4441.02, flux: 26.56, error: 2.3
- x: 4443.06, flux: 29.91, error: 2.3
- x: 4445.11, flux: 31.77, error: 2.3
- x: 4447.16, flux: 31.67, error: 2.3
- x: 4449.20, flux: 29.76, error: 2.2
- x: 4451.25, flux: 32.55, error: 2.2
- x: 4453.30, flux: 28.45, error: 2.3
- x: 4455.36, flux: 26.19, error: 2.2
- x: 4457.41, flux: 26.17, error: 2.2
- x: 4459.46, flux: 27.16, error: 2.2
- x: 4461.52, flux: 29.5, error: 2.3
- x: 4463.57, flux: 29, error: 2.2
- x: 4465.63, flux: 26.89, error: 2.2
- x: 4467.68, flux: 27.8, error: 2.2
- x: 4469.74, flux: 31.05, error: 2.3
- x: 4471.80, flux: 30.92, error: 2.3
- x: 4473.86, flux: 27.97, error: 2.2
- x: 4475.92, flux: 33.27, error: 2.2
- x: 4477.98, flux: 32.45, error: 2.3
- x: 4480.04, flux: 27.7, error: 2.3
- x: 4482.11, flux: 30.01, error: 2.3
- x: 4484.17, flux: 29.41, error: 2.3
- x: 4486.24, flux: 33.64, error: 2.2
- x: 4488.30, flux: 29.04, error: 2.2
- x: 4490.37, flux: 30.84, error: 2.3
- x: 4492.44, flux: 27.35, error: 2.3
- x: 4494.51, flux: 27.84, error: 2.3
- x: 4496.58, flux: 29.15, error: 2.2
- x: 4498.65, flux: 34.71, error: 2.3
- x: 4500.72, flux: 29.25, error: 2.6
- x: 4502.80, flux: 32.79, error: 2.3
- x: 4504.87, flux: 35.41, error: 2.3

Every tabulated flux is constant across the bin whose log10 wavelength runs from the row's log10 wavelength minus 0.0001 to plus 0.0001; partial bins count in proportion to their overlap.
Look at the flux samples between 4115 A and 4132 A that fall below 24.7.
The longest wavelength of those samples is 4131.26 A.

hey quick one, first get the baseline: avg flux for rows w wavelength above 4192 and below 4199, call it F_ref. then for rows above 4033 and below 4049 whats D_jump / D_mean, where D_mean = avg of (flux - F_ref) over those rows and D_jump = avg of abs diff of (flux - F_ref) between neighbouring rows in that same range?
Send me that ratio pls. -1.3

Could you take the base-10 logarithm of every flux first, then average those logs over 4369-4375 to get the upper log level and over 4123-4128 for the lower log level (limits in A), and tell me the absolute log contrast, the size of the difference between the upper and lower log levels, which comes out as 0.12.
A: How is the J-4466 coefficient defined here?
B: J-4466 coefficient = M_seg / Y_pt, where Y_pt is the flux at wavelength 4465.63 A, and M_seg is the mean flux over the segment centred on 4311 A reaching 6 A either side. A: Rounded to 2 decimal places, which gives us 0.73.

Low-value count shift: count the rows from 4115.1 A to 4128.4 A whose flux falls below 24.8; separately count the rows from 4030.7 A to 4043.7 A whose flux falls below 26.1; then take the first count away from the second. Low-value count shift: 1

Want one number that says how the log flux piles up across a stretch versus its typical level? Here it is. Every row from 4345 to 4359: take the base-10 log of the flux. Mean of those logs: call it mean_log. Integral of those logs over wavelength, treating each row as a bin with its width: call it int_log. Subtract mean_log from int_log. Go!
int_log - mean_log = 18.7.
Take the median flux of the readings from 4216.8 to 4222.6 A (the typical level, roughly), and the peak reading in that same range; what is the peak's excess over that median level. 1.7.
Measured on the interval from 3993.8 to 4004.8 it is 4.9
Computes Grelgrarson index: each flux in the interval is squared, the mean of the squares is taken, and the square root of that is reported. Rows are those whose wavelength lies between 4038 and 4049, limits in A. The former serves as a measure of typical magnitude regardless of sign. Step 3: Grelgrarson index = 20.7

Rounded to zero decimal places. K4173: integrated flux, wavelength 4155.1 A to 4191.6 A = 802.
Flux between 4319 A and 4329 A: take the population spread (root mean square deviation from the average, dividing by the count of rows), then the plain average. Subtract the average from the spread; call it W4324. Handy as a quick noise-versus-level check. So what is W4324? -20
